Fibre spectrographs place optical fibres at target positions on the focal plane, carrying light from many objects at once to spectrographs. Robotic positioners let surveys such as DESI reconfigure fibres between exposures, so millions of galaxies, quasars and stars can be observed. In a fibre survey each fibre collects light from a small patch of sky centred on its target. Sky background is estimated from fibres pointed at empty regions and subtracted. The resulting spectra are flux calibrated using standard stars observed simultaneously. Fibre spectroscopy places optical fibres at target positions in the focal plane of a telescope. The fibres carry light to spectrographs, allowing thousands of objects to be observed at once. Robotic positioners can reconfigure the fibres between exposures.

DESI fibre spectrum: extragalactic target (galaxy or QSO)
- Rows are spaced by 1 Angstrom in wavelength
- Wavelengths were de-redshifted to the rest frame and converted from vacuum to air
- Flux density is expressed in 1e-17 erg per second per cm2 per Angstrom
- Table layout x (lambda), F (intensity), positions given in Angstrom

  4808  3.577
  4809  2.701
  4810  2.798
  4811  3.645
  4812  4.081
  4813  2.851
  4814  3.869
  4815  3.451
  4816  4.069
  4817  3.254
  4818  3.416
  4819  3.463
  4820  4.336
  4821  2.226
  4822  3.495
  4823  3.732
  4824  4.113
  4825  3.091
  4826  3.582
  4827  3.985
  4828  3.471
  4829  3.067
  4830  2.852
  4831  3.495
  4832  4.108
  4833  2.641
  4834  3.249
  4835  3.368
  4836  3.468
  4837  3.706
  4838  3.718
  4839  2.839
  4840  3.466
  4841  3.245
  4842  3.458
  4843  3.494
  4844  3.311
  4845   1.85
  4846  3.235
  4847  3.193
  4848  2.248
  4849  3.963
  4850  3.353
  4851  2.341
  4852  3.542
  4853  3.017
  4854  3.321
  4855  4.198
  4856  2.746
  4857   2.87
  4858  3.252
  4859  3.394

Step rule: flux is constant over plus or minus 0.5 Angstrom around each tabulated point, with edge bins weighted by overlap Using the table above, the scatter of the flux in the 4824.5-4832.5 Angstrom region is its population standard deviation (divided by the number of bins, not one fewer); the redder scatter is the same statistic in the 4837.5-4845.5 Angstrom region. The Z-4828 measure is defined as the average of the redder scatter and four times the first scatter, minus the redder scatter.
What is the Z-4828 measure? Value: 0.55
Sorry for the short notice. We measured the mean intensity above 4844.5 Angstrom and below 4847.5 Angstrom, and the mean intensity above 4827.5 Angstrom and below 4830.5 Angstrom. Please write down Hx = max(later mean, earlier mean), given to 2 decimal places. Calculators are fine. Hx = 3.13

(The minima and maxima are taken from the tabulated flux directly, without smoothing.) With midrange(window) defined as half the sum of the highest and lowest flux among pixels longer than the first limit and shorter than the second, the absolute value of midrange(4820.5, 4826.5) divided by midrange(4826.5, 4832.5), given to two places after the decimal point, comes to 0.91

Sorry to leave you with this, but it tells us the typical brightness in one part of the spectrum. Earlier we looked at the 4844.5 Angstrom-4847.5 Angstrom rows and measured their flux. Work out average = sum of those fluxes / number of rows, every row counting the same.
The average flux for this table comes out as 2.8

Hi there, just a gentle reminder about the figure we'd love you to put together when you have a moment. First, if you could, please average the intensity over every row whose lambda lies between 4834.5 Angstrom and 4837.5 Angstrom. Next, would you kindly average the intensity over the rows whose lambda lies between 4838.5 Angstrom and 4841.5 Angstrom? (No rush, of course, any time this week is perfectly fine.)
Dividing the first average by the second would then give 1.10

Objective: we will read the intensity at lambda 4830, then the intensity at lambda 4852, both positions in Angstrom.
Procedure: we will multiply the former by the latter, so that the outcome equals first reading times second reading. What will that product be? 10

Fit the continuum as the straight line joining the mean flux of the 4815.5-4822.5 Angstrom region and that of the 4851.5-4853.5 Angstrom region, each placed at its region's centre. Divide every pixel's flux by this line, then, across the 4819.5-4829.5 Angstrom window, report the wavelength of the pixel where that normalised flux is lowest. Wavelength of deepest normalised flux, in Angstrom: 4821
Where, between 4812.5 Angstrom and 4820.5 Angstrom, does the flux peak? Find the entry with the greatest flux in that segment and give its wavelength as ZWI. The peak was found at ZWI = 4820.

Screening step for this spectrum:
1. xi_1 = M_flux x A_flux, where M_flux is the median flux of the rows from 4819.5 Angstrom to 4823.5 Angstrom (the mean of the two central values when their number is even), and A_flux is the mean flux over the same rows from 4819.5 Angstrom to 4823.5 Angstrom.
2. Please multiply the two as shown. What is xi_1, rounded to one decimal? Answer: 12.5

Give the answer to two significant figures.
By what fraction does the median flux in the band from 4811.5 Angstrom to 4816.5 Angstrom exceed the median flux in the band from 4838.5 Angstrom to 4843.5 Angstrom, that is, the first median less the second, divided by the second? 0.12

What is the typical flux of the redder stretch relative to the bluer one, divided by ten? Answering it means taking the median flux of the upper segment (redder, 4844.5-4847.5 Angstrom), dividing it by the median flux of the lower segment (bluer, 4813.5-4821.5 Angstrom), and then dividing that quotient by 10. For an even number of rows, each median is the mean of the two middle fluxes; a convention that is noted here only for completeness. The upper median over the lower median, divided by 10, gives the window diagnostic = 0.092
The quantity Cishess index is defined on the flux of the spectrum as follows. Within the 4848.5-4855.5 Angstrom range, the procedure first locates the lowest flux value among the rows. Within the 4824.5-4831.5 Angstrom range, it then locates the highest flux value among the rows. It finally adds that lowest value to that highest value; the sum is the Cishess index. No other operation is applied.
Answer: 6.33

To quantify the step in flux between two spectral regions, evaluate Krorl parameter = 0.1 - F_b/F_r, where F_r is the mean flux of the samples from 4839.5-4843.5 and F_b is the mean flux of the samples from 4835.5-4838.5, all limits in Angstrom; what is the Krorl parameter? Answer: -0.96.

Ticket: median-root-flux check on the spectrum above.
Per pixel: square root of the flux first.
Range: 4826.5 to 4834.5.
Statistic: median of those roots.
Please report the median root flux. 1.83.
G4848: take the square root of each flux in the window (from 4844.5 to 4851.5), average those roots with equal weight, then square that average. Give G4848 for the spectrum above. 2.8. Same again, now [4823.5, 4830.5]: 3.4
